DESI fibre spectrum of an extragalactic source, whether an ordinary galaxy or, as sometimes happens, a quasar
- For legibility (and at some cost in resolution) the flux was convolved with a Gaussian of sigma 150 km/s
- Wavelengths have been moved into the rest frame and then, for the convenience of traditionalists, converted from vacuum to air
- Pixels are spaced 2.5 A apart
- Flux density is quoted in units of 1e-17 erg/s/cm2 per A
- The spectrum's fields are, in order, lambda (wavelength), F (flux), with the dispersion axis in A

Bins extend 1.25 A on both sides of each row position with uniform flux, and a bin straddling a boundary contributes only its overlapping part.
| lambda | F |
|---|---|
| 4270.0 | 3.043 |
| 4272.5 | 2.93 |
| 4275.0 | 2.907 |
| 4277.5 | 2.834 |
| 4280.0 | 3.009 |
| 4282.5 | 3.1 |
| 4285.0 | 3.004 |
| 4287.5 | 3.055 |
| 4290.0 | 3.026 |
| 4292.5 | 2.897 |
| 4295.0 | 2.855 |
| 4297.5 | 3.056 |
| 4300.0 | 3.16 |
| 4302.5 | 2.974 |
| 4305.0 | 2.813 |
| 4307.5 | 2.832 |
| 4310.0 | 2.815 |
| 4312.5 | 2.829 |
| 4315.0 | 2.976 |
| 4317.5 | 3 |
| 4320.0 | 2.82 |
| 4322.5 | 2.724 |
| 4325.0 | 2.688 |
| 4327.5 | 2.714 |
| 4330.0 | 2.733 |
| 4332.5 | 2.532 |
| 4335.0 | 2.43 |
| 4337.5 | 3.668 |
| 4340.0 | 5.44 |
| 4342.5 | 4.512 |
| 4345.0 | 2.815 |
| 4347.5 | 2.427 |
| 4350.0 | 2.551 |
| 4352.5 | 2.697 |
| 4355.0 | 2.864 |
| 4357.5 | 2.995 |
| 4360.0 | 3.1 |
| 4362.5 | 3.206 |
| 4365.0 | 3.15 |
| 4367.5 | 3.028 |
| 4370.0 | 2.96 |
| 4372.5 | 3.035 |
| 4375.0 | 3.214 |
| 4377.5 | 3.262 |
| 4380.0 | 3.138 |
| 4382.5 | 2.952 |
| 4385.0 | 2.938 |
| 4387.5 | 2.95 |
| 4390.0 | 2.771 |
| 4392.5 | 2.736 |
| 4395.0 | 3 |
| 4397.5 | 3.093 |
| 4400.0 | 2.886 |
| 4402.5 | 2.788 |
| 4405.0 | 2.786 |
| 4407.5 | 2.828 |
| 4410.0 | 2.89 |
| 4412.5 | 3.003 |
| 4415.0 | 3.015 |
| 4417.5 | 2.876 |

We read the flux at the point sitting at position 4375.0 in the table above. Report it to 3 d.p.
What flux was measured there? 3.214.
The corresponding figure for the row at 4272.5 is 2.930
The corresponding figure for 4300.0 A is 3.160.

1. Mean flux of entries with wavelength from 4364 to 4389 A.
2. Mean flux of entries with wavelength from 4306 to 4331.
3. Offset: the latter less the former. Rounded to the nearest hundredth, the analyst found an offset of -0.25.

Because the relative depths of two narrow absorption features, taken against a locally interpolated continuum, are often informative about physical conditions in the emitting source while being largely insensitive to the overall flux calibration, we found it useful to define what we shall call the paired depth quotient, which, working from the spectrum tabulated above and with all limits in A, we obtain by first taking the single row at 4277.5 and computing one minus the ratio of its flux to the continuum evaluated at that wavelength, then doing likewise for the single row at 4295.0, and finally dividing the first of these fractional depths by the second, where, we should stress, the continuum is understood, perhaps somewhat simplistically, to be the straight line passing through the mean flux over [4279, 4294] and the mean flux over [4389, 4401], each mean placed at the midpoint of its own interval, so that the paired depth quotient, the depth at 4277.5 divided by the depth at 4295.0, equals 1.3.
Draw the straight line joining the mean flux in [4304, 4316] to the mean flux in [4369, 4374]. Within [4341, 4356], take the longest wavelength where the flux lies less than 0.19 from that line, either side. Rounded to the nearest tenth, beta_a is 4355.0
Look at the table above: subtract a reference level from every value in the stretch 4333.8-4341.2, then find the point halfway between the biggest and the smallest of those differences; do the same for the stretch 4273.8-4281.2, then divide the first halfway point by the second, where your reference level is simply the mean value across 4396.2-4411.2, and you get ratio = 25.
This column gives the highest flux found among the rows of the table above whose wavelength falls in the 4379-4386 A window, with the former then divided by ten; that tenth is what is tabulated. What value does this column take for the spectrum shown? 0.314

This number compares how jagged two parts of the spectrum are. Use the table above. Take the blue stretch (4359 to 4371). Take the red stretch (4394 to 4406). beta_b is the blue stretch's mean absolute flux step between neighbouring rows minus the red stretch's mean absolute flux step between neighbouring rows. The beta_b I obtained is -0.012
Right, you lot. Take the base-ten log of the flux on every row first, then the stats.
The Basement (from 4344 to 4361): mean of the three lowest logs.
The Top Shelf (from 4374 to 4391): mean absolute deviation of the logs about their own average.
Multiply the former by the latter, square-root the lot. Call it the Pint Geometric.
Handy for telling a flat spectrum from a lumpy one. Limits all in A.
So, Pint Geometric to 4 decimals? 0.0927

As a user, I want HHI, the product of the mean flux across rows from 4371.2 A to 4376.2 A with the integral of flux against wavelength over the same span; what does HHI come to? 49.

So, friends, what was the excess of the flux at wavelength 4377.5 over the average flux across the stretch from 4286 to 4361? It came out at 0.26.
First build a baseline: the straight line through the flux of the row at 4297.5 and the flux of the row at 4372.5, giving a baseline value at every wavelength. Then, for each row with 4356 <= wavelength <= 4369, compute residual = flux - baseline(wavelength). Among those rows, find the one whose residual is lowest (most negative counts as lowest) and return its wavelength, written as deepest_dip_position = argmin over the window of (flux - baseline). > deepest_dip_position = 4357.5 A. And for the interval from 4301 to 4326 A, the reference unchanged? 4325.0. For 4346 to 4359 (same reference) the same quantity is 4347.5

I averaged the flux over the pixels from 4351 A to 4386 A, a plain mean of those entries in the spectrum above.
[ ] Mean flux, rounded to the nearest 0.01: 3.04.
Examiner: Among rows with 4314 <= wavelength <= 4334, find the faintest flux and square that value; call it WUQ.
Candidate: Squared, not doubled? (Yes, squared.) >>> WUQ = 6.4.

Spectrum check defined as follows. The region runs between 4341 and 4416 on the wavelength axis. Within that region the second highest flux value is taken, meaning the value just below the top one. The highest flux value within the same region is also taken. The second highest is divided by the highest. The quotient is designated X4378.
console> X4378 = 0.72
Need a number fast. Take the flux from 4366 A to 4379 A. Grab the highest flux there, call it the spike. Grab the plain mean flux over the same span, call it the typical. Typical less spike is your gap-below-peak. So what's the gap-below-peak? -0.16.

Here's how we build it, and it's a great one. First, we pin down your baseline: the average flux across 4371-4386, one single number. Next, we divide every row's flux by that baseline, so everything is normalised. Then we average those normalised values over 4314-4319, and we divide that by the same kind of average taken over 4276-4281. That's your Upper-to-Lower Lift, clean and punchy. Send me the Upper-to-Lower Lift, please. 1.02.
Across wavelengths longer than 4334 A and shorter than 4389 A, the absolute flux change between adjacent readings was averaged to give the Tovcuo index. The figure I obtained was 0.37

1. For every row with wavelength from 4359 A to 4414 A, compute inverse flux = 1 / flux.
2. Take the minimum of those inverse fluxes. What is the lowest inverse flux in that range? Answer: 0.307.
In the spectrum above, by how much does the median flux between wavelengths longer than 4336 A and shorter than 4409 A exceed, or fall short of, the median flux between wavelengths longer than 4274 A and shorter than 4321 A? -0.014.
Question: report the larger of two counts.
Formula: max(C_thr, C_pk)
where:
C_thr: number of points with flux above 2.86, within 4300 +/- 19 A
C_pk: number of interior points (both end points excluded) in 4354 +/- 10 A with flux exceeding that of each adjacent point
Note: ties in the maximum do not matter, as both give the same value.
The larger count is 10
